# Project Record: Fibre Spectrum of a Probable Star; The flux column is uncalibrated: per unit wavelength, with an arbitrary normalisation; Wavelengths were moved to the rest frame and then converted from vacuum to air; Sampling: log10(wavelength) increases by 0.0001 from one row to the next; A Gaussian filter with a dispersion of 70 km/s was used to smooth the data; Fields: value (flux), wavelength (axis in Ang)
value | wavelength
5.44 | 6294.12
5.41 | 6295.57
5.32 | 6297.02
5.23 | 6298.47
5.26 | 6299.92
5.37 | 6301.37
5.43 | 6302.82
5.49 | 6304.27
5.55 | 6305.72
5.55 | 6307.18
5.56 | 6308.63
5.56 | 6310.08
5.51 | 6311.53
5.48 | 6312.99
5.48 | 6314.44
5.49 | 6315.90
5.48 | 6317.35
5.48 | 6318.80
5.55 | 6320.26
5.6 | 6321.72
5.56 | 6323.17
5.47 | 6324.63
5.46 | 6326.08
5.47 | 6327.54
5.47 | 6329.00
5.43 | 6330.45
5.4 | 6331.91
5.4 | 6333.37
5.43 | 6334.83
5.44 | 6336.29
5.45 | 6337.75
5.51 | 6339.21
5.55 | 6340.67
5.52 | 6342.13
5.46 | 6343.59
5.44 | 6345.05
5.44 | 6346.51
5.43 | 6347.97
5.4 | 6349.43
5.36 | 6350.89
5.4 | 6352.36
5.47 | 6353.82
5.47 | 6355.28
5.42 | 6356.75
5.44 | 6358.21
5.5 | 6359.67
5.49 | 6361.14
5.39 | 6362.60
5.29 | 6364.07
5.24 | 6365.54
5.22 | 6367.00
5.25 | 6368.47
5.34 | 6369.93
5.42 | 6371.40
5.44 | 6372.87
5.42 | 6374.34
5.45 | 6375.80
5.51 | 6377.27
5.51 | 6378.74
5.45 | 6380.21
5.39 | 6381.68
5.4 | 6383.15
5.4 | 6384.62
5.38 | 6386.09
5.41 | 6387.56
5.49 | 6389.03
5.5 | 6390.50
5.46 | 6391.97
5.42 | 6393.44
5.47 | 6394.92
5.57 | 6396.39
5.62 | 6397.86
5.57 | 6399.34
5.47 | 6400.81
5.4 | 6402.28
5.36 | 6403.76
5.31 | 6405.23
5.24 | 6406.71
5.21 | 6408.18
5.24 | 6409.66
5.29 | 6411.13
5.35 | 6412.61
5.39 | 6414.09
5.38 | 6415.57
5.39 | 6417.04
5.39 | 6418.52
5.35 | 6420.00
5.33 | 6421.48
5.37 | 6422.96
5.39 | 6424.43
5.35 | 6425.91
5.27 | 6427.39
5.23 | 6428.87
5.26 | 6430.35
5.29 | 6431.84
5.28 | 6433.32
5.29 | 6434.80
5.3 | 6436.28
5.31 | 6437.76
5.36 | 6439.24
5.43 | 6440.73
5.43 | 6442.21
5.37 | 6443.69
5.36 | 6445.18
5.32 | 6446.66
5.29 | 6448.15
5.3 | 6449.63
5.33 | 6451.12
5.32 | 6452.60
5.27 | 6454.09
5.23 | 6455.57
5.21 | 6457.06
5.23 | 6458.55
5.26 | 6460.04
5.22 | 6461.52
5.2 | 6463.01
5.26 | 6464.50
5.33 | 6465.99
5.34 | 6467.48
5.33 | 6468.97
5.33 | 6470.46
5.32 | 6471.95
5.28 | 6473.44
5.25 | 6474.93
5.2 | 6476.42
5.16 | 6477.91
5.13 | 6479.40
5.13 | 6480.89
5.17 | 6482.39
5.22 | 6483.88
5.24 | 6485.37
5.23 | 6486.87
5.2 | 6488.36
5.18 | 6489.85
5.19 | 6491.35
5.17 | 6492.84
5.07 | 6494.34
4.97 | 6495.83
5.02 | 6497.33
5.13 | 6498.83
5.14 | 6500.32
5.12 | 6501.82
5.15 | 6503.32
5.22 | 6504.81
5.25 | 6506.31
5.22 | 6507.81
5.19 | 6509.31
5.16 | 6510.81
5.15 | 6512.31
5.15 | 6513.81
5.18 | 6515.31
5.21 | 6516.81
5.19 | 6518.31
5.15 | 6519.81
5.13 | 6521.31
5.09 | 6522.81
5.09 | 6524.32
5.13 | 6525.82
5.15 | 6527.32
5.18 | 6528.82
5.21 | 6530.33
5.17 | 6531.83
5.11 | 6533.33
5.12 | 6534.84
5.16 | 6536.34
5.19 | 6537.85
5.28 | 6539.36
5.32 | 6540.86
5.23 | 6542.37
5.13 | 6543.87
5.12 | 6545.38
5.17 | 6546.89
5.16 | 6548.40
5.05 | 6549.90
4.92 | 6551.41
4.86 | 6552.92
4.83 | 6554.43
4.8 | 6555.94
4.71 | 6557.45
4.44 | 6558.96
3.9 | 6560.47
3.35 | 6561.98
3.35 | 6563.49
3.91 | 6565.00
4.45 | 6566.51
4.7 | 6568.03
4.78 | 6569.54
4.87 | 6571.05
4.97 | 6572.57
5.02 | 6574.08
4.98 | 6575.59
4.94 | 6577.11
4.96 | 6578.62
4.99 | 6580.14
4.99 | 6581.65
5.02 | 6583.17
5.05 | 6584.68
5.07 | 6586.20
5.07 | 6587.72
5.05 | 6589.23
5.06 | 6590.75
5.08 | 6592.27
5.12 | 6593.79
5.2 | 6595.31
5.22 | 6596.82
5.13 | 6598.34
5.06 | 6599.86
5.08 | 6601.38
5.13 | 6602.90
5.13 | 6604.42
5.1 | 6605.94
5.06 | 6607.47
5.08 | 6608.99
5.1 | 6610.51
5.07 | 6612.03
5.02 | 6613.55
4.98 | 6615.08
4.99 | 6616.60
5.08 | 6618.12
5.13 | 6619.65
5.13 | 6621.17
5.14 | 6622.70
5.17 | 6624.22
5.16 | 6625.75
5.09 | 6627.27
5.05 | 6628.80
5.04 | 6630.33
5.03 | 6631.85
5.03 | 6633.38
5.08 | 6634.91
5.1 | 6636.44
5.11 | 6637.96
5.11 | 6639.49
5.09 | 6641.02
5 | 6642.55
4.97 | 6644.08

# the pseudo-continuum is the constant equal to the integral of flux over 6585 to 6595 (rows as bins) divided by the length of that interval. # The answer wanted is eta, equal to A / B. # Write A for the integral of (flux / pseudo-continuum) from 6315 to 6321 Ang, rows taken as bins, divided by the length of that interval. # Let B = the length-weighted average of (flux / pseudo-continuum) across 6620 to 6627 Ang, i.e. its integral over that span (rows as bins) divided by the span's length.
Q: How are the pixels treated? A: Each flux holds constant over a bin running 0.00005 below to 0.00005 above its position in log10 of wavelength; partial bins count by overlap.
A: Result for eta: 1.07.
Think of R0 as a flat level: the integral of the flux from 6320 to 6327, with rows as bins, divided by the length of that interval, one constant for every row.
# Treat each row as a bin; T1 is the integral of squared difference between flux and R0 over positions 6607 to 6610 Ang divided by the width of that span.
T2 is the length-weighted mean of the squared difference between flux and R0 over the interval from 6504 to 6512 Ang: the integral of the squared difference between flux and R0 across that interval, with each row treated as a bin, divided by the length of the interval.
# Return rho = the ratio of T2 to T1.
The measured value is 0.5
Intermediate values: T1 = 0.20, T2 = 0.10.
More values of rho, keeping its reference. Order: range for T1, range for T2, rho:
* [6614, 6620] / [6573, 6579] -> 1.3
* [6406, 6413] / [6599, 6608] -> 2.6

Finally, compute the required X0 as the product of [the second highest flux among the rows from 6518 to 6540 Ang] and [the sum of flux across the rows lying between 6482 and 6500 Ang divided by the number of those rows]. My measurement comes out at 26.8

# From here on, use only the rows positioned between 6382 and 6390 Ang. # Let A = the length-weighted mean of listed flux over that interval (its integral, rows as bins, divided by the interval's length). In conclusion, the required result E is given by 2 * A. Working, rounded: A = 5.42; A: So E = 10.8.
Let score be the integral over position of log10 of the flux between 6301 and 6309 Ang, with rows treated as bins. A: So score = 5.92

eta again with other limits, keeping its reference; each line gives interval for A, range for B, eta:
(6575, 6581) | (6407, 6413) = 0.94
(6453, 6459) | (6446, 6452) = 0.99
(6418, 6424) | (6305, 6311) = 0.97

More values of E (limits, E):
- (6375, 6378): 11.0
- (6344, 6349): 10.9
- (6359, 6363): 10.9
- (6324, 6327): 10.9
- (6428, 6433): 10.5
